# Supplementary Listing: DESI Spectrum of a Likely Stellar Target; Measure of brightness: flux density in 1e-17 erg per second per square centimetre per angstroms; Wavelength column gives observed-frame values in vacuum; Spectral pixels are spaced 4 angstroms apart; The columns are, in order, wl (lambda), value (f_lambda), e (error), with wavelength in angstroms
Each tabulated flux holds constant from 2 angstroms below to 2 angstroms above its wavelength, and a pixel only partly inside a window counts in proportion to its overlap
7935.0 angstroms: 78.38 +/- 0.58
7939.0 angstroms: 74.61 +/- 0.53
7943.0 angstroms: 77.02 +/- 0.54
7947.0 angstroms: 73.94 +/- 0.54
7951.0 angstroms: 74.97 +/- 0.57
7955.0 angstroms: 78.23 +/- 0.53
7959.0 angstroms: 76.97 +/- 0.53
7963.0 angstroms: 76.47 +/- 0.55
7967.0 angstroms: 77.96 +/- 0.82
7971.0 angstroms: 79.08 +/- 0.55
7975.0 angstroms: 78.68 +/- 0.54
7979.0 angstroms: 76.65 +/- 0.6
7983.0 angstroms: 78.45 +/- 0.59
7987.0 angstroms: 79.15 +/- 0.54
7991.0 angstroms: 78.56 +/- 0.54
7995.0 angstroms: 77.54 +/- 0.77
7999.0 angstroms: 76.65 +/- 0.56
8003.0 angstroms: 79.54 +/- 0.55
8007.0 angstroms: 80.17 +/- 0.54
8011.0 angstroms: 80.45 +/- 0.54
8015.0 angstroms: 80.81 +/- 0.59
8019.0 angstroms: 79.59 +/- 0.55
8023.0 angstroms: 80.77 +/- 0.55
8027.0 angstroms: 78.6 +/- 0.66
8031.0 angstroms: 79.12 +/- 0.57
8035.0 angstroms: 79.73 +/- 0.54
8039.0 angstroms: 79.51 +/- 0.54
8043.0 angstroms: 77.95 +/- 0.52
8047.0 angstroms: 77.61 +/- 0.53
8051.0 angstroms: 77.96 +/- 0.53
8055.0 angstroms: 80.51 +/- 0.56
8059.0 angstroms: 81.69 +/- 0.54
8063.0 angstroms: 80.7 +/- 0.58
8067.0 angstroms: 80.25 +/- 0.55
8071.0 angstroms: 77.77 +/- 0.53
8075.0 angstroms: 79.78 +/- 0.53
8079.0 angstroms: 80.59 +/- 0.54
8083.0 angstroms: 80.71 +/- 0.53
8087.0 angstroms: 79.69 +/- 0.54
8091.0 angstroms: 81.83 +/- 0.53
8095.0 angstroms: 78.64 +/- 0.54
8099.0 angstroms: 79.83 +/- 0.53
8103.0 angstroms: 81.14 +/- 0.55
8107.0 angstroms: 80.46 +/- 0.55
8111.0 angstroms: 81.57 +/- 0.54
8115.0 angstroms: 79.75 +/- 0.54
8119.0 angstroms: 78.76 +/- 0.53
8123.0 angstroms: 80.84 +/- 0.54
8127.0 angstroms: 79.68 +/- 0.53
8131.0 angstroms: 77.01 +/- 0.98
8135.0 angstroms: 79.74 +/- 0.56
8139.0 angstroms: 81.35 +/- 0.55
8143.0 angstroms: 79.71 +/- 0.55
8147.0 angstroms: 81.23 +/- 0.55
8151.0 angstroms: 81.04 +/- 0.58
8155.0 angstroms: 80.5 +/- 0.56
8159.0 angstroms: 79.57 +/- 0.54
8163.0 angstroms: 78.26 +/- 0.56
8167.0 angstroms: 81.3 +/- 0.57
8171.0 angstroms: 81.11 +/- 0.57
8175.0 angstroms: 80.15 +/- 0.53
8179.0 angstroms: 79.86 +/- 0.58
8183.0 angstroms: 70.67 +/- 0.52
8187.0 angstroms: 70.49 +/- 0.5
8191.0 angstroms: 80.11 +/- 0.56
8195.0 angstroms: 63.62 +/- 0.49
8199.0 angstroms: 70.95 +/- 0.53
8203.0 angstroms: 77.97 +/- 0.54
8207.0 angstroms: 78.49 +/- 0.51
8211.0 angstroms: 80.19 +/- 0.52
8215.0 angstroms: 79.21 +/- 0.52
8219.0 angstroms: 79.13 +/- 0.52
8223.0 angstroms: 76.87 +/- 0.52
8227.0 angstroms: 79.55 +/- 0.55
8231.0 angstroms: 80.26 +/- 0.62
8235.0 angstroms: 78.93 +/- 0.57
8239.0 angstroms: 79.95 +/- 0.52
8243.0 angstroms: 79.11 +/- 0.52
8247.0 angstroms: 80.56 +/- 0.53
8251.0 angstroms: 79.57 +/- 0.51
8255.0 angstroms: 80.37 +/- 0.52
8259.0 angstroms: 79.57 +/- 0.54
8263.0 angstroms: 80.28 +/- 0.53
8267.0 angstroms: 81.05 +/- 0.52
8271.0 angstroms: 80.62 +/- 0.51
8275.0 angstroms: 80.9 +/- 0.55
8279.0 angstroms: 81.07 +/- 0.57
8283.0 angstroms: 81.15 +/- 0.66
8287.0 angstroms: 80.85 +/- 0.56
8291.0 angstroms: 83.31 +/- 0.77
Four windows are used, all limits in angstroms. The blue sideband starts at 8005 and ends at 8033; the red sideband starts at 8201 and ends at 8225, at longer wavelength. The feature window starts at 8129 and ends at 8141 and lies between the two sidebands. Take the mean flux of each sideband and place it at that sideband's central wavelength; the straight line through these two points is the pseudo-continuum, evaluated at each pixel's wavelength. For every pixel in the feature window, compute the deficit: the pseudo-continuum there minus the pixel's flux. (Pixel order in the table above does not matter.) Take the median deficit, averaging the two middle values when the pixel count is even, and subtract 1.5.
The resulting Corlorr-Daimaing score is -2.1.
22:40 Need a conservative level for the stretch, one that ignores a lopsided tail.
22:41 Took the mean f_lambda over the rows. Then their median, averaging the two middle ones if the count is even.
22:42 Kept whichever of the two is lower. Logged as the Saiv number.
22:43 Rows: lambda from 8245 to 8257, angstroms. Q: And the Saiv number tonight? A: 80.2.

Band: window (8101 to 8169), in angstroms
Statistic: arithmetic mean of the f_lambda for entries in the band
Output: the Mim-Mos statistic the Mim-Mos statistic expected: 80.1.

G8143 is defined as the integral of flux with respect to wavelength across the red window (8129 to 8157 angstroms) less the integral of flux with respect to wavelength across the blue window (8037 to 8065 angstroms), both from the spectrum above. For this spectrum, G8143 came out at 19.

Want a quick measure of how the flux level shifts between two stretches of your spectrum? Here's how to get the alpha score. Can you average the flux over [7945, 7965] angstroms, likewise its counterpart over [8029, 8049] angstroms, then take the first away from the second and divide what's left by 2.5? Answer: 1.1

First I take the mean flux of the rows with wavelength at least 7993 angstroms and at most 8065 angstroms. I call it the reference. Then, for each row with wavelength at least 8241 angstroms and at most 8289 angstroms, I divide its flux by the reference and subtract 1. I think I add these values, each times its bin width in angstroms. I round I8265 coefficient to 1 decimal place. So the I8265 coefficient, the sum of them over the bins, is 0.6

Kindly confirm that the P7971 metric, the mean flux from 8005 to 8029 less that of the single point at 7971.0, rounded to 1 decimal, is 1.0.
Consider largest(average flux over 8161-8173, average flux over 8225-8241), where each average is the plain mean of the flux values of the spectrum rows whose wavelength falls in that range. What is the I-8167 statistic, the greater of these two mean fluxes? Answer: 80.2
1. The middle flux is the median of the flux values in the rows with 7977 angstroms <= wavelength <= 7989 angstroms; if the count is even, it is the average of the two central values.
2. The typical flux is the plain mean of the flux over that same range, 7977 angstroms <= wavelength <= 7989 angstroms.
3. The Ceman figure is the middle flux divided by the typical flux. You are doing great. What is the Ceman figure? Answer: 1.00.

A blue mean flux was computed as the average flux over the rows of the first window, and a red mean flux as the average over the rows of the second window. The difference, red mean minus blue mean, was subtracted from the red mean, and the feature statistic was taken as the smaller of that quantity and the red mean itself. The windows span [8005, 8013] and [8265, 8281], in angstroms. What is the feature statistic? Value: 80.3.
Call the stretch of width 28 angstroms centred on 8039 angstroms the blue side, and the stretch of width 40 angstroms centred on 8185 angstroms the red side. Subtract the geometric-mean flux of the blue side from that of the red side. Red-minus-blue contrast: -3.2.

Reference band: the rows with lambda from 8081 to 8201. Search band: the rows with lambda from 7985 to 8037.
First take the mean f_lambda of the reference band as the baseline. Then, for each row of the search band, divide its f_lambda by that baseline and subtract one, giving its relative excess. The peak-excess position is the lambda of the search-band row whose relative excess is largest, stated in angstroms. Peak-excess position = 8015.0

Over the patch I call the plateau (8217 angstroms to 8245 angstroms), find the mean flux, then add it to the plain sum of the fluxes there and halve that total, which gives 316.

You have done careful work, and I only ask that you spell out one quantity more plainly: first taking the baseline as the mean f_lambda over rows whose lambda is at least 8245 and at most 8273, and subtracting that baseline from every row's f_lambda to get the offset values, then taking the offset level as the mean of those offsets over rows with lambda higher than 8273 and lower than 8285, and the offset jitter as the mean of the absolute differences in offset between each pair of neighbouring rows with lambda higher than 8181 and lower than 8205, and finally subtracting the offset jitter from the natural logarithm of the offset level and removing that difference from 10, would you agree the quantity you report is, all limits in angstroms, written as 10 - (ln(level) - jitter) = 18.4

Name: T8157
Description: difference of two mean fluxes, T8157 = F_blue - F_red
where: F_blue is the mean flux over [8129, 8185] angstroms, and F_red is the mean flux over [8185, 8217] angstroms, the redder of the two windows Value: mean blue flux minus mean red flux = 4.3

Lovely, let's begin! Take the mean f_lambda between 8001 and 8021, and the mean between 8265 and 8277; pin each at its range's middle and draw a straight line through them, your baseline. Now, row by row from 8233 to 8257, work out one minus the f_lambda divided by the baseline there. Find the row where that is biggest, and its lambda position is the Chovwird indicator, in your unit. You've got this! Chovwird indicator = 8235.0 angstroms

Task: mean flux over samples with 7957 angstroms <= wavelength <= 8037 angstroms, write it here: 78.7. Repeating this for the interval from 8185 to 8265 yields 77.8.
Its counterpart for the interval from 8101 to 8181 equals 80.2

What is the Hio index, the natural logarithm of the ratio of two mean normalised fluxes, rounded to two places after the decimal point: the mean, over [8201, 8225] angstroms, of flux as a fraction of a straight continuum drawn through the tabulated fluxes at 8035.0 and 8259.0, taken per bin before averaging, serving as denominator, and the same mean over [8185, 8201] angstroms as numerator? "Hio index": -0.10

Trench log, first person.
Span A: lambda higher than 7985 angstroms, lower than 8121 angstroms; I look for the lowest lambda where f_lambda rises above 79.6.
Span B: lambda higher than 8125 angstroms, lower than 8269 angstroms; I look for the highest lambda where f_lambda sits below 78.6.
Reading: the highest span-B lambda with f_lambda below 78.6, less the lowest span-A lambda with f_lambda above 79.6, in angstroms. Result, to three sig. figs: 216 angstroms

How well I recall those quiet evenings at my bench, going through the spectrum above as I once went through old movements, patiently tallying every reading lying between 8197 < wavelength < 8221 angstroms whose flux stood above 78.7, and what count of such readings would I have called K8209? 3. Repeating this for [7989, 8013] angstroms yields 3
